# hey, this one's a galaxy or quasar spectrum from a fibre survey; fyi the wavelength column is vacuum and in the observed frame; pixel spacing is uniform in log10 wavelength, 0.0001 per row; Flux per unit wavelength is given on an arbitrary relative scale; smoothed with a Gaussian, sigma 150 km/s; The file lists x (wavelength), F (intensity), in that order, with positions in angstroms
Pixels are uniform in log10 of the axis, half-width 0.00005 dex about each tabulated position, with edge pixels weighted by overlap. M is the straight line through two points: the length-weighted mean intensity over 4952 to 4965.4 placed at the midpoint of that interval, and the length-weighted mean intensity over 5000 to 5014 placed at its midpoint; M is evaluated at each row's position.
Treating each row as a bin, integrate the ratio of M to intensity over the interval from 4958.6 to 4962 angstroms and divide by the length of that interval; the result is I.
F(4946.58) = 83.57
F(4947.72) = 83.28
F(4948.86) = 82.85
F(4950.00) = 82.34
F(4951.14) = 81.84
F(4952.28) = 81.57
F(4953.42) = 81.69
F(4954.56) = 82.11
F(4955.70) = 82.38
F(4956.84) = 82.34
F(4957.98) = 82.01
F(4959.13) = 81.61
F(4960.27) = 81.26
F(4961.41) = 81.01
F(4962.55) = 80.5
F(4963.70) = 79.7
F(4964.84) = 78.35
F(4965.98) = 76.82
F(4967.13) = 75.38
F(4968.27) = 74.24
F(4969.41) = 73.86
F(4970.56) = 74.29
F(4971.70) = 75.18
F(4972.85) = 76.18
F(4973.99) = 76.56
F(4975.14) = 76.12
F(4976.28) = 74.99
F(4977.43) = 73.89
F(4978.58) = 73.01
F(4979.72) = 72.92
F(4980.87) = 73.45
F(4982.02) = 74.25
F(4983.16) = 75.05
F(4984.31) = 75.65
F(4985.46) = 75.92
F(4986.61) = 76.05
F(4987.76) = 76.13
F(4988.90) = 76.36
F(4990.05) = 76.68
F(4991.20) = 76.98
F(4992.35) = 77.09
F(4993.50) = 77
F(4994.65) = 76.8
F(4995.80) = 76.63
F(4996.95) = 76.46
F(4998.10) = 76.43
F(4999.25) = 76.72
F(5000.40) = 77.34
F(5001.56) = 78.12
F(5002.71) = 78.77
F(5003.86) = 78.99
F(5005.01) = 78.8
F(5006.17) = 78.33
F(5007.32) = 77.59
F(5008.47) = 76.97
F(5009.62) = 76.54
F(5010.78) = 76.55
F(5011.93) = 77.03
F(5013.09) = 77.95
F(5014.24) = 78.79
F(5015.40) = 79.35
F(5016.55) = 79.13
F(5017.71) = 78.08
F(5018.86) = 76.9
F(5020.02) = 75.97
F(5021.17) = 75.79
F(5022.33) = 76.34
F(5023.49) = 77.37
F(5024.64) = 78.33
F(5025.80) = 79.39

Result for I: 1.00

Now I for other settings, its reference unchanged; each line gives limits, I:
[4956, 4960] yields 0.99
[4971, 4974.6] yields 1.06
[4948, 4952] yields 0.99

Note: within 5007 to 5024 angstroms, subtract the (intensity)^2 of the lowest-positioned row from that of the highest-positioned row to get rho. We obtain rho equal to -34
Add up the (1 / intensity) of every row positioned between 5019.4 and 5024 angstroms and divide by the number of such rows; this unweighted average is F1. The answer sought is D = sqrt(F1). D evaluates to 0.1144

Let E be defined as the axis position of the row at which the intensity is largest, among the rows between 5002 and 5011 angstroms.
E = 5003.86 angstroms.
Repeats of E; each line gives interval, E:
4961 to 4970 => 4961.41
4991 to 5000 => 4992.35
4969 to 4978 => 4973.99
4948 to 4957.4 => 4948.86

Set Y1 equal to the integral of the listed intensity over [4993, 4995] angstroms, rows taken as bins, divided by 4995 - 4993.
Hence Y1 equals 76.9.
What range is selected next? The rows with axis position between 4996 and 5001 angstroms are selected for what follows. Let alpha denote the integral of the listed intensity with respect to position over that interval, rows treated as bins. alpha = 383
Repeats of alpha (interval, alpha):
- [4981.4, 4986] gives 346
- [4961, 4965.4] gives 351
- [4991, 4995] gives 308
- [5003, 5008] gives 392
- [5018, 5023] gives 382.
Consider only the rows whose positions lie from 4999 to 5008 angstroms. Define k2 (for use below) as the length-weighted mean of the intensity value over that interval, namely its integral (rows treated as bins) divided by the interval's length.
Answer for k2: 78.1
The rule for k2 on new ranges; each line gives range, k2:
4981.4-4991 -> 75.8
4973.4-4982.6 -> 74.5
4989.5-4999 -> 76.8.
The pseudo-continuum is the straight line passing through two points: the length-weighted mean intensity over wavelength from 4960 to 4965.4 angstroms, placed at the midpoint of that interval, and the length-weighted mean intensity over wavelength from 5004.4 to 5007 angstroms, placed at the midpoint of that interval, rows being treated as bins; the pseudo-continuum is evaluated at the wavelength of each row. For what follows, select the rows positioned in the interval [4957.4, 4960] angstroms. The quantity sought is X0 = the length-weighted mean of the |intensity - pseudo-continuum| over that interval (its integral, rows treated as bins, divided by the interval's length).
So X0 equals 1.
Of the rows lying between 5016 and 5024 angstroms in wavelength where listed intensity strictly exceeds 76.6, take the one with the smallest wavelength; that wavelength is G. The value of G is 5016.55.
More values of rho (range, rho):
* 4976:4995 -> 275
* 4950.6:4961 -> -95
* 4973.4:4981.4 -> -467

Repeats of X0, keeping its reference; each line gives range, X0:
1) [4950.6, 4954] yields 1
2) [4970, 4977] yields 4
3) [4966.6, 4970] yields 5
